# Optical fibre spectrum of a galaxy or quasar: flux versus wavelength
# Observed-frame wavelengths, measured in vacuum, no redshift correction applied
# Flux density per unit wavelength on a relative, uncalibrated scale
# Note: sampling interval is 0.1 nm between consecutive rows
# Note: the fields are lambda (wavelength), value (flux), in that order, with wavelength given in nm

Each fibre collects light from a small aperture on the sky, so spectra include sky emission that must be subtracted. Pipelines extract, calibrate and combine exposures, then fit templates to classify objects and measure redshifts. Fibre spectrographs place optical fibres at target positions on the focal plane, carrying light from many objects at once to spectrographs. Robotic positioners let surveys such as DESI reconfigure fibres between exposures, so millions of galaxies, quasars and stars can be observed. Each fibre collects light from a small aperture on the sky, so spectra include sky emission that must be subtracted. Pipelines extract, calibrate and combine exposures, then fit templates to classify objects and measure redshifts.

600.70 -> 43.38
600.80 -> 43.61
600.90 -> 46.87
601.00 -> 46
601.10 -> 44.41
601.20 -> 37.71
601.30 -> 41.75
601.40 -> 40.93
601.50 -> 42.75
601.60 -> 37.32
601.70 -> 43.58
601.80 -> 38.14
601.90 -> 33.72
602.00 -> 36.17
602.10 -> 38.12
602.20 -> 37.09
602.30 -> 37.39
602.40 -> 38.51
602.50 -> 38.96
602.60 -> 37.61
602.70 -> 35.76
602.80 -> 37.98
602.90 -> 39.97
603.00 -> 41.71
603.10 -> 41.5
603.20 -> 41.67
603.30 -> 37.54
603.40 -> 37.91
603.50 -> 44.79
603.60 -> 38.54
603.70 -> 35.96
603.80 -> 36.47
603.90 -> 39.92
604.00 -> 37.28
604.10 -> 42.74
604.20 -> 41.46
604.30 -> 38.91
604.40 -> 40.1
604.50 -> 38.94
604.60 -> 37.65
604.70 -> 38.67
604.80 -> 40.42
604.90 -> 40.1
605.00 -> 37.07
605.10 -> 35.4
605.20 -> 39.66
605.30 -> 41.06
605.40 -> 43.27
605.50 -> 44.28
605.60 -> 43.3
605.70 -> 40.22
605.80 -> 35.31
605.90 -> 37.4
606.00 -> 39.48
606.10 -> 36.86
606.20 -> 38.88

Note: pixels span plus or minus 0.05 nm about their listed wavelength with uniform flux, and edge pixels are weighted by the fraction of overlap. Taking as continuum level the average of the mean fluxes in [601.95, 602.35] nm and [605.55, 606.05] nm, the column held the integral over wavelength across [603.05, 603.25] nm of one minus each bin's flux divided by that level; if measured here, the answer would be -0.0179 nm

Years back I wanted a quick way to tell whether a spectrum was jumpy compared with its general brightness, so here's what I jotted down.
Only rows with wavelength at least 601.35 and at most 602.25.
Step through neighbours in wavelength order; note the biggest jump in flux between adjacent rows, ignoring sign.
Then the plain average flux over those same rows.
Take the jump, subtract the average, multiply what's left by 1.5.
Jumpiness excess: -48.6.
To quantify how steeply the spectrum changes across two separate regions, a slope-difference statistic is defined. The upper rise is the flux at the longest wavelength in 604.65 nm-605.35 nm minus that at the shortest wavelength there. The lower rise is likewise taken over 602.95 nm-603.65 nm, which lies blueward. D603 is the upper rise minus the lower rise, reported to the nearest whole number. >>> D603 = 6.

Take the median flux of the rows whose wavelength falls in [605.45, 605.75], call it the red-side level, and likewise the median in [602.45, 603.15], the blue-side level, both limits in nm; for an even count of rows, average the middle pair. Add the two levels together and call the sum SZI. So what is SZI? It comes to 82.3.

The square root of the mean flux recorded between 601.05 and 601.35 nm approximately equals 6.43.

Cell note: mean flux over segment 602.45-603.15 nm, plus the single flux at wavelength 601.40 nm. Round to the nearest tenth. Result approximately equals 80.0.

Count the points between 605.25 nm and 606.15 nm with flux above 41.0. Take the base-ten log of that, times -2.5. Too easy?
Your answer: -1.5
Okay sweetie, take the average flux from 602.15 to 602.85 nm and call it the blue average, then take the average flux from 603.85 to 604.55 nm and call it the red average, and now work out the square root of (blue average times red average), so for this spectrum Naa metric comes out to 38.7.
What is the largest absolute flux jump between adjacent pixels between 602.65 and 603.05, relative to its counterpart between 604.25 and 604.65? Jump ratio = 1.7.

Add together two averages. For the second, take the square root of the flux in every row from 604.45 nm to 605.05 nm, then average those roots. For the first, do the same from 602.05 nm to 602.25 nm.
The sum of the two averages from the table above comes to 12.4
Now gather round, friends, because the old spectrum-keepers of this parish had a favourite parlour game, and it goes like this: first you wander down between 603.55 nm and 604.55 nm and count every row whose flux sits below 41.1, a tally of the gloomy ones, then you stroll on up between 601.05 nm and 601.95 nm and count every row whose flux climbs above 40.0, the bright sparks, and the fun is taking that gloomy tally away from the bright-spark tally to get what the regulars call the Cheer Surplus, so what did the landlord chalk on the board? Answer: -3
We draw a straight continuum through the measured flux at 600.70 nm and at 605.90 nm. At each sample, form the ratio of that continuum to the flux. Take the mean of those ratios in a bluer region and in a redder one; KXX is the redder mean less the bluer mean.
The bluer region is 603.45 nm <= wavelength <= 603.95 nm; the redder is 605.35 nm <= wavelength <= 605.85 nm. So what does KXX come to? -0.106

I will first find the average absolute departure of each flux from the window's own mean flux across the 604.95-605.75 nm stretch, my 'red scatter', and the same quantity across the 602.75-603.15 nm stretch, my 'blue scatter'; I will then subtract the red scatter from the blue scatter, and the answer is -1.1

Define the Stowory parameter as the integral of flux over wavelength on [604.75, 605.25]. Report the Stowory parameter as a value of 19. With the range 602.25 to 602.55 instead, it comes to 11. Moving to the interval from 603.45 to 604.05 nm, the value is 23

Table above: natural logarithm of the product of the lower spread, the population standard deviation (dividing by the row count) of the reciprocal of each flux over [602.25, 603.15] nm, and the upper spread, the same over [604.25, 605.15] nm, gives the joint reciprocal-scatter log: -13.55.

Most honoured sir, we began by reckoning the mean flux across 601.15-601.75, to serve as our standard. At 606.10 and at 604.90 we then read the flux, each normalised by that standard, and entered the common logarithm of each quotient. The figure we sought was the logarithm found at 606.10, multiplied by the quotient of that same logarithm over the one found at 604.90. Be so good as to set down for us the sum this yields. -0.30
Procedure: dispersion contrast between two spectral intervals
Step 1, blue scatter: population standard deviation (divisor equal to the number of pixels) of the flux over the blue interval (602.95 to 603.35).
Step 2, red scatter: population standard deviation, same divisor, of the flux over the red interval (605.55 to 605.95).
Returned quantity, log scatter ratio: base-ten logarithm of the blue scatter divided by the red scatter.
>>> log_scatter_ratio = -0.23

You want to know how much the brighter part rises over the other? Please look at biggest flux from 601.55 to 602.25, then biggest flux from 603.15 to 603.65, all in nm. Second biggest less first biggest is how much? 1.2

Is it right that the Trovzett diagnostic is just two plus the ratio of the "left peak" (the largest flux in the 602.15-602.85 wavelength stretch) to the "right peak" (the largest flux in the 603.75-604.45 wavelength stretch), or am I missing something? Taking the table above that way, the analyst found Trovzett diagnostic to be 2.91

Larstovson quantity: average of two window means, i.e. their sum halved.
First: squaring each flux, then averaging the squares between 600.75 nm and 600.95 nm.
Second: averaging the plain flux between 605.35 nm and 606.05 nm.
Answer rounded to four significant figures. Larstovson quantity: 1045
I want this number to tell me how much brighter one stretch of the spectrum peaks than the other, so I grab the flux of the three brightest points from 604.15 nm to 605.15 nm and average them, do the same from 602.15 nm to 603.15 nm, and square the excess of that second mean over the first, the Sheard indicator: 0.2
